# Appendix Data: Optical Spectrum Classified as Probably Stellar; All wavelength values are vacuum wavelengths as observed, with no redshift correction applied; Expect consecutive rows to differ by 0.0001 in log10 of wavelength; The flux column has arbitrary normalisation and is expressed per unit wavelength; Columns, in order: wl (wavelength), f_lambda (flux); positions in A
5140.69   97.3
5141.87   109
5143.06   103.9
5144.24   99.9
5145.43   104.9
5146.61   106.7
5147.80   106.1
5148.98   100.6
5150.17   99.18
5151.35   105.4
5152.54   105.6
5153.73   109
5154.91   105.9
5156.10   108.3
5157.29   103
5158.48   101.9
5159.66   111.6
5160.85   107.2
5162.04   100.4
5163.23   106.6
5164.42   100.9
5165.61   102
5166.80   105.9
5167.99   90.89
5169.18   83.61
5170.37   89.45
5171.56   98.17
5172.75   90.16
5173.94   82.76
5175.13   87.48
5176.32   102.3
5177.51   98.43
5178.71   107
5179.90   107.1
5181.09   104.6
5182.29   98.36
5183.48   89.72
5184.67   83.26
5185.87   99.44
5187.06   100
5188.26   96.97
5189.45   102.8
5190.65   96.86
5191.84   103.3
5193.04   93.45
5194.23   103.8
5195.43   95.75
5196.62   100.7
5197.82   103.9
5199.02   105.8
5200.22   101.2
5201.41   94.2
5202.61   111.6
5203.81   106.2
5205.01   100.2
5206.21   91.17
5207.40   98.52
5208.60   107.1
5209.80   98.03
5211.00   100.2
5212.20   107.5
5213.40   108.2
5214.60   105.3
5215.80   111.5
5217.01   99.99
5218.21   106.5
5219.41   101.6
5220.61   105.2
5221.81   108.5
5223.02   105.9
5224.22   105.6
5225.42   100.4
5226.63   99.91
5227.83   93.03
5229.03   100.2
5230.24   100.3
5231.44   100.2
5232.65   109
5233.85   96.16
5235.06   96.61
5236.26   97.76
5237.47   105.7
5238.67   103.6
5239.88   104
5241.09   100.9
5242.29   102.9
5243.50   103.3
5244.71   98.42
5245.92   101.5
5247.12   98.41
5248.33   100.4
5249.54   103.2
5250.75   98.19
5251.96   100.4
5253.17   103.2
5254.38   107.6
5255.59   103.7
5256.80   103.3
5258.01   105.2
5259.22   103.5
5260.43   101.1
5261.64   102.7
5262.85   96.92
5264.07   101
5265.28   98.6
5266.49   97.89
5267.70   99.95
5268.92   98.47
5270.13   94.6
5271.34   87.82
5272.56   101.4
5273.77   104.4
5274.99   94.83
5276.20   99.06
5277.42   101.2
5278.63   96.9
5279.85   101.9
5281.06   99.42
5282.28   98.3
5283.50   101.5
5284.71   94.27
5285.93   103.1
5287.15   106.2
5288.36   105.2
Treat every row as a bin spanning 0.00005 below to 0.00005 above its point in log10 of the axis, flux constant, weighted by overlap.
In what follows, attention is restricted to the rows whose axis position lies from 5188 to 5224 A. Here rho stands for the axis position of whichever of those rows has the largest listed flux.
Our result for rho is 5202.61 A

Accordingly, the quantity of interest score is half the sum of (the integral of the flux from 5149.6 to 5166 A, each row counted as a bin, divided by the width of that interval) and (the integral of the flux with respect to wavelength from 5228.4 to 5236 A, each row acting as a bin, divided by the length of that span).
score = 103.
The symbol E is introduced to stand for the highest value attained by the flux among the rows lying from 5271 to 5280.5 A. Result 104.4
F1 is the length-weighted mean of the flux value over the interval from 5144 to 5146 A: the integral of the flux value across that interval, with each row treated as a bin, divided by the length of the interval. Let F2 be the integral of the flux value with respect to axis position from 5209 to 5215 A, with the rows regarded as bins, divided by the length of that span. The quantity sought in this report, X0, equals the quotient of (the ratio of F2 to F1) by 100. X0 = 0.0101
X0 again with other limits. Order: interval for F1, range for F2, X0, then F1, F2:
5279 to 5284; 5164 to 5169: 0.0099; 100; 99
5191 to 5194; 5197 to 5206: 0.0104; 99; 103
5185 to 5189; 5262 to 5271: 0.0100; 98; 98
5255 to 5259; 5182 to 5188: 0.0090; 104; 94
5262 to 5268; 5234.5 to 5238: 0.0101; 99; 100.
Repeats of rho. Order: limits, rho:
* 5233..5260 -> 5254.38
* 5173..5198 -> 5179.90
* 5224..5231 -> 5224.22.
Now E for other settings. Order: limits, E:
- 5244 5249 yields 101.5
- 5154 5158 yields 108.3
